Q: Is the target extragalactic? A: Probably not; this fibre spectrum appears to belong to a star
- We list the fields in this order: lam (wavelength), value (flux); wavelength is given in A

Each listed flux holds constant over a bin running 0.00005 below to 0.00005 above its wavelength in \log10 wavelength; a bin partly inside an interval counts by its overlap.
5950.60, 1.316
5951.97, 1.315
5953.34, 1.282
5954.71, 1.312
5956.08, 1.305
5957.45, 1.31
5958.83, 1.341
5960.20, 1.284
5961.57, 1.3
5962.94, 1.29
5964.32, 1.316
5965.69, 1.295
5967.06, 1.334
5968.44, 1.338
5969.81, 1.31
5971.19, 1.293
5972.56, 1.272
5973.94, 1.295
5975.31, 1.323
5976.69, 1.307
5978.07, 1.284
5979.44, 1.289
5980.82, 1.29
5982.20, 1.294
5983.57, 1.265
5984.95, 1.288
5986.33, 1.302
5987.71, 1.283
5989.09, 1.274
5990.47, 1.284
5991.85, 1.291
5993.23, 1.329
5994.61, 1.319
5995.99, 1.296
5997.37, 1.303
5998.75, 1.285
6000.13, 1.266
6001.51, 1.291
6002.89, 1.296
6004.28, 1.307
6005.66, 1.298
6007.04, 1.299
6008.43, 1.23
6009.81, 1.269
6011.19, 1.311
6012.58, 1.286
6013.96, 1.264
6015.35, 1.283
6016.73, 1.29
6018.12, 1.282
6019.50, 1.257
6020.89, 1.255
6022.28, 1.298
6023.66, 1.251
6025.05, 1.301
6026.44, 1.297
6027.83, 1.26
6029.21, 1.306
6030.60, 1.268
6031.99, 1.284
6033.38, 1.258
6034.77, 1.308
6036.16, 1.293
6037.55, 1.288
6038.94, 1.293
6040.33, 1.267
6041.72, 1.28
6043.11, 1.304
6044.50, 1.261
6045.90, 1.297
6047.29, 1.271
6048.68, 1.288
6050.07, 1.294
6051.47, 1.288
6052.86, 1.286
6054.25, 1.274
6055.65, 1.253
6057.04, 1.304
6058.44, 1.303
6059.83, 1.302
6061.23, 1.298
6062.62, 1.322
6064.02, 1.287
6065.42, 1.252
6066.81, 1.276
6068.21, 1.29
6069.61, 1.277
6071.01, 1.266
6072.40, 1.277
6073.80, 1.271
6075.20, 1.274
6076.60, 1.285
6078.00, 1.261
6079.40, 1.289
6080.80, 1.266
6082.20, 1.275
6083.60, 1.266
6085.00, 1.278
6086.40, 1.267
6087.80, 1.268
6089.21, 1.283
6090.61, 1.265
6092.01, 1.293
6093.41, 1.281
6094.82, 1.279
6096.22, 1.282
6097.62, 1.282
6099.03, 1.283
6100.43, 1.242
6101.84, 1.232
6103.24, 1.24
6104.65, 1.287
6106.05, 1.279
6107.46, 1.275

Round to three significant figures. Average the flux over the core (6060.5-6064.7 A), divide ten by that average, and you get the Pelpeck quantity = 7.68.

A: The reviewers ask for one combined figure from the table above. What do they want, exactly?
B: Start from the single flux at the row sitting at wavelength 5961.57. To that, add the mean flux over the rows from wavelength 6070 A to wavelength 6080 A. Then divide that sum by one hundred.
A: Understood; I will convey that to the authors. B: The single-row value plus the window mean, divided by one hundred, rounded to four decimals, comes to 0.0257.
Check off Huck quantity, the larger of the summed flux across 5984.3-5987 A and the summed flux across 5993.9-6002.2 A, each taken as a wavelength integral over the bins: 10.7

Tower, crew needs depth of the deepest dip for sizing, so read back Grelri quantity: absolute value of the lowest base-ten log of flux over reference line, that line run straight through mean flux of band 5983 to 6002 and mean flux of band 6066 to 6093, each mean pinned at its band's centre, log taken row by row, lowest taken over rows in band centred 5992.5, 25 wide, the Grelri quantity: 0.0094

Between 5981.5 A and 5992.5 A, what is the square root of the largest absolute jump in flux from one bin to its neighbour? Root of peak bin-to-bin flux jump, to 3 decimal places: 0.170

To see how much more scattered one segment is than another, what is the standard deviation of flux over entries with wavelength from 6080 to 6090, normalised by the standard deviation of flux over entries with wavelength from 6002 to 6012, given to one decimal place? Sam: 0.2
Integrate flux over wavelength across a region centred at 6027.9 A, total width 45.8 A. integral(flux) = 59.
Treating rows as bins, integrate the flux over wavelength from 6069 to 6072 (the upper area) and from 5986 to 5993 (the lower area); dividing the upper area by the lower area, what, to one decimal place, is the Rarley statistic 0.4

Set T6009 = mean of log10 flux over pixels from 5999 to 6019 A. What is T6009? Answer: 0.108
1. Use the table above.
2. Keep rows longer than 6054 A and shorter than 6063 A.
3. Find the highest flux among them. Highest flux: 1.322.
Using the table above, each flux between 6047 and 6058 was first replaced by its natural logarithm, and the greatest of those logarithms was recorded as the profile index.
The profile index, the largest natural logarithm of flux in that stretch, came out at 0.265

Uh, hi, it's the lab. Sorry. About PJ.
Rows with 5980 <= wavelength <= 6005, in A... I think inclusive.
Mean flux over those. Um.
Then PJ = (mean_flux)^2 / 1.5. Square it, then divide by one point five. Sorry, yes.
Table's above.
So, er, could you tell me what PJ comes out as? 1.11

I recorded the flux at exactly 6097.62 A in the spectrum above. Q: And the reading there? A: 1.282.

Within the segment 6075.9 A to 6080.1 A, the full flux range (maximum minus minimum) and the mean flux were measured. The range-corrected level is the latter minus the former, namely 1.25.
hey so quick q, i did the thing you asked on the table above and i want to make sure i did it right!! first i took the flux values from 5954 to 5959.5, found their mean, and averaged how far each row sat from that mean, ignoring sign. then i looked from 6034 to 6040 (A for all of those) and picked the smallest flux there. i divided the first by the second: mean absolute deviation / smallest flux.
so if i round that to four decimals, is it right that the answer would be 0.0093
